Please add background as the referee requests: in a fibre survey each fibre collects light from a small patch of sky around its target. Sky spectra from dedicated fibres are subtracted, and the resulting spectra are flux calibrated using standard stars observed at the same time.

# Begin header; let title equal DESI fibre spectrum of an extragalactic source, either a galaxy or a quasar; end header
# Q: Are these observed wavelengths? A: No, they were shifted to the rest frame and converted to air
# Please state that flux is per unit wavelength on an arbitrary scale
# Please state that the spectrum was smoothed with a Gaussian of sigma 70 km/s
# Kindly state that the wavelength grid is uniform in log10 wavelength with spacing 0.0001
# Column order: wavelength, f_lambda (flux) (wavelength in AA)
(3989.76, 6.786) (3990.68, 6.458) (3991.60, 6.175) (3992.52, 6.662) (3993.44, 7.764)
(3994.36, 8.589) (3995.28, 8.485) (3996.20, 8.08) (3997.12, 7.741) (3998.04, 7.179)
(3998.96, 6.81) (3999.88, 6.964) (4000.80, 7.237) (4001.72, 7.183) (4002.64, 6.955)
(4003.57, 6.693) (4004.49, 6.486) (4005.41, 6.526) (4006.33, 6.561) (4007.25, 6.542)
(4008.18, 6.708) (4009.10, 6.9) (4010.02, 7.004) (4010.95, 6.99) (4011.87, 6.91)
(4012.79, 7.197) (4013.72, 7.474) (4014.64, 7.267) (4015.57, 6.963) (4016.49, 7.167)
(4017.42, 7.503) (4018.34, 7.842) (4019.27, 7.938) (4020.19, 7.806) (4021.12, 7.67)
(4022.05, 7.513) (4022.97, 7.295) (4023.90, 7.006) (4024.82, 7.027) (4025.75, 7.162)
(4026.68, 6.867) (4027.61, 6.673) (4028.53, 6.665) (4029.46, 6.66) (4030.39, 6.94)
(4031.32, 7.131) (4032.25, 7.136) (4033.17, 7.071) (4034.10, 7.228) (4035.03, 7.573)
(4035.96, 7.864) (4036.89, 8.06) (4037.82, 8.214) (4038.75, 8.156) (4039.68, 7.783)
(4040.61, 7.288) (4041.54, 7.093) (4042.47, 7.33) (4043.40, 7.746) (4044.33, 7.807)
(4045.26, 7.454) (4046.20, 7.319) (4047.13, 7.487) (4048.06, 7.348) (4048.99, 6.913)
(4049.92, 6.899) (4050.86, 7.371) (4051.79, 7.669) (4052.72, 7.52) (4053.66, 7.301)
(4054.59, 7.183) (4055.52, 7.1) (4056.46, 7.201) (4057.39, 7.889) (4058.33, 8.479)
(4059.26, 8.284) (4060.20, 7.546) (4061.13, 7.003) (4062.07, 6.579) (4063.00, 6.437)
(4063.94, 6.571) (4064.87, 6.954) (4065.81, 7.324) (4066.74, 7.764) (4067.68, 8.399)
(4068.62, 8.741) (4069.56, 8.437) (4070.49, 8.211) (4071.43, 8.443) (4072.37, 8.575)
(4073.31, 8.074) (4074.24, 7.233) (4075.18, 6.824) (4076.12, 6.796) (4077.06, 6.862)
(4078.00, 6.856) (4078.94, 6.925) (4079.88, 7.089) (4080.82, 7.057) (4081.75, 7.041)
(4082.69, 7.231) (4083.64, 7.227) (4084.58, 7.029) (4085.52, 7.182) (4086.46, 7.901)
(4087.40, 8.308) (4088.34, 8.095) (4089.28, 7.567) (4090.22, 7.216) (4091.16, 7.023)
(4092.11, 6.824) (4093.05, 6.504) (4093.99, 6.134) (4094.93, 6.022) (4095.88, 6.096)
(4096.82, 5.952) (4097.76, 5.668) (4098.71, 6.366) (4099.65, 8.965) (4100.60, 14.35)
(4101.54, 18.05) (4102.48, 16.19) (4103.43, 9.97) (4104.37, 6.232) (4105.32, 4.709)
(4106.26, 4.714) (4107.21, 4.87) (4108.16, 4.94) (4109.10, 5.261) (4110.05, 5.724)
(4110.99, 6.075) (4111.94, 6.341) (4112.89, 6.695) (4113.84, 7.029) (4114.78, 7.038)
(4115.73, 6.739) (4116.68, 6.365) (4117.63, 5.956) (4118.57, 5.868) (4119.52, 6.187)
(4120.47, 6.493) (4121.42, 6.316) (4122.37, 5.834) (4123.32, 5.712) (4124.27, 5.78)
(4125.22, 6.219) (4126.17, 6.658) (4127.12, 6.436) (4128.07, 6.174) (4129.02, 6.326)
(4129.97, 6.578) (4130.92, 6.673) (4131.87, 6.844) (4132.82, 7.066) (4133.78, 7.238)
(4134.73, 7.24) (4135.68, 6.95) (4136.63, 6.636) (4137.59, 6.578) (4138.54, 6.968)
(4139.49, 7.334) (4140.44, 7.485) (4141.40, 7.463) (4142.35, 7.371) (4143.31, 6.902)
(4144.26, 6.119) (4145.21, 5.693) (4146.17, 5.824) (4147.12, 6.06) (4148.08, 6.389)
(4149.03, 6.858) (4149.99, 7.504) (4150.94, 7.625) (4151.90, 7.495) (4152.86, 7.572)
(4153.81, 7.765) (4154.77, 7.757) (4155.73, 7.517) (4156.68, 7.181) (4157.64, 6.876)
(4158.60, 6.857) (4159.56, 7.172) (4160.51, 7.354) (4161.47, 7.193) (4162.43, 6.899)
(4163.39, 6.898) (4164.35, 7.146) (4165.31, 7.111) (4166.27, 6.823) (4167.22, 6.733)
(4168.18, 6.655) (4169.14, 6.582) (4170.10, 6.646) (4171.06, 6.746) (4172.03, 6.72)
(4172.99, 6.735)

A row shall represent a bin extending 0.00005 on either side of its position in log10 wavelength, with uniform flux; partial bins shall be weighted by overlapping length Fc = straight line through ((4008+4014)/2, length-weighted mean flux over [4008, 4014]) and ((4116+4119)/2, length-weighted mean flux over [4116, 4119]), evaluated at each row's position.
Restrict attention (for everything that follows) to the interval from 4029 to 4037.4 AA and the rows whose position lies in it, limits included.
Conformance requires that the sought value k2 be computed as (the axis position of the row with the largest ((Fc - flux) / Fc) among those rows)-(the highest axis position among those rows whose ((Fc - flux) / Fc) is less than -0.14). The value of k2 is -7.4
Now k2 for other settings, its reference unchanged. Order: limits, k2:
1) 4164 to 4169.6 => 0.0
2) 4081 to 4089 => -6.6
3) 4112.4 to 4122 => 3.8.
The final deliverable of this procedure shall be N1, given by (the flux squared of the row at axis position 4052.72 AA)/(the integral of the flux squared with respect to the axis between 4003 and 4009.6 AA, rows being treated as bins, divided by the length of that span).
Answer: 1.28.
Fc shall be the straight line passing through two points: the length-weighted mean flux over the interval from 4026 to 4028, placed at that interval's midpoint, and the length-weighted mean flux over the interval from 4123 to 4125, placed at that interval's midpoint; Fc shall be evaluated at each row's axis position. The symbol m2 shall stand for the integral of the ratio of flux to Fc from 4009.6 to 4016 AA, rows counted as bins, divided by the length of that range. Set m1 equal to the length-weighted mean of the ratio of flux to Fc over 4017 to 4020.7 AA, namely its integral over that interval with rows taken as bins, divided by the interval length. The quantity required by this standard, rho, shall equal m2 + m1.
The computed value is 2.15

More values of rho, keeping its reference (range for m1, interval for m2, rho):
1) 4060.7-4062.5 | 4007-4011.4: 2.03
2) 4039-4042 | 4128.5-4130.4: 2.24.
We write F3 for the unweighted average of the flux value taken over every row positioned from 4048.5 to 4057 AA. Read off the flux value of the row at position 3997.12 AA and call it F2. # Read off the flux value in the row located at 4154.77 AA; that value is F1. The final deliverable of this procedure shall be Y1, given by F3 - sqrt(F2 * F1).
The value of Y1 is -0.5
